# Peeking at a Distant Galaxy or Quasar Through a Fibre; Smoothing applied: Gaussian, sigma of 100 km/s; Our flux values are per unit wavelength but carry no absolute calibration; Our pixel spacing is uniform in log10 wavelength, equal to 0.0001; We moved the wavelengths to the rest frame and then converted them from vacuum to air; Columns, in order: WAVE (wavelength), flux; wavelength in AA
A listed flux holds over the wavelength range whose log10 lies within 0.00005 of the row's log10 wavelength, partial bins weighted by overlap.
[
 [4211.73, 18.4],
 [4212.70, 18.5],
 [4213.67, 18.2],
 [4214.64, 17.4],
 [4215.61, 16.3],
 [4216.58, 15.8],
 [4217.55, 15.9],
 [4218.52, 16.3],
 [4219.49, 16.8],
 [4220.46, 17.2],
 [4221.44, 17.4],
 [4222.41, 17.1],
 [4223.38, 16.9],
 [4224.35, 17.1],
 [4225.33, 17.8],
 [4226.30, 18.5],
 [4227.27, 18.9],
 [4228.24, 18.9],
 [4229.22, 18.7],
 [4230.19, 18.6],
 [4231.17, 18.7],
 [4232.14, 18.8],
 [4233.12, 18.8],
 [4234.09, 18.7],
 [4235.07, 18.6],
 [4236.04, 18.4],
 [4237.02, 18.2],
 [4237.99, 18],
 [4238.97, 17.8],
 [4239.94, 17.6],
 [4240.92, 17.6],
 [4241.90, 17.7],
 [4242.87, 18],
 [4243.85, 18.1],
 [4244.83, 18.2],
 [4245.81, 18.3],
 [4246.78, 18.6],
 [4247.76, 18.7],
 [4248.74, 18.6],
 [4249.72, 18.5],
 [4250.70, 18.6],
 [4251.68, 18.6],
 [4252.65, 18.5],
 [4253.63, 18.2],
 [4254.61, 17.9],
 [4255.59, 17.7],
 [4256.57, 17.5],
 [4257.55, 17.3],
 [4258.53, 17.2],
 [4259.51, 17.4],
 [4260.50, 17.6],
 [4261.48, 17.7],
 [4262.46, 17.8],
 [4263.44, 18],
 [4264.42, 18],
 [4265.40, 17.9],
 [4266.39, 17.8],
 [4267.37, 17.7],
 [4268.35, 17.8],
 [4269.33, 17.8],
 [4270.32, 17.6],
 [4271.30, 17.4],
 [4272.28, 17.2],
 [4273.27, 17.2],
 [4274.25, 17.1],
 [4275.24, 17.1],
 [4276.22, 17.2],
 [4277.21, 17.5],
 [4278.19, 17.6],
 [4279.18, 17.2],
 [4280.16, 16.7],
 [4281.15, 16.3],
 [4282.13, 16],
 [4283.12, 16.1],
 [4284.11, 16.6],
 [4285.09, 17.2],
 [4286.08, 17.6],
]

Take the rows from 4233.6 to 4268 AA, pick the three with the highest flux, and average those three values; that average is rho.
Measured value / 18.7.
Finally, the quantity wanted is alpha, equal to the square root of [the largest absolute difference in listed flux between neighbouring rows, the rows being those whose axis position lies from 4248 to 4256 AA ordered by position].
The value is 0.55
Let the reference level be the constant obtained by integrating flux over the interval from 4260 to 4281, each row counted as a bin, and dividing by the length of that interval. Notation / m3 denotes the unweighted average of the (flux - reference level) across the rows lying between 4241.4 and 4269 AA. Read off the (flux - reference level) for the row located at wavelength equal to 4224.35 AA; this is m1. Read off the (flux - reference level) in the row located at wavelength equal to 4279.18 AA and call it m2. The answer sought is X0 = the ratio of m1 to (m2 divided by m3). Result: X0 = 0.7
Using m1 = -0.39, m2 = -0.3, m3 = 0.50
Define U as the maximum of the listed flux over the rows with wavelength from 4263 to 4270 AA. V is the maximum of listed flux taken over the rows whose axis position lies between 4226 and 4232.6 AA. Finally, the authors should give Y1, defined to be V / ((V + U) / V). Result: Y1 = 9.68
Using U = 18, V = 18.9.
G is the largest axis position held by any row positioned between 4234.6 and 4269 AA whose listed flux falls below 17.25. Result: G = 4258.53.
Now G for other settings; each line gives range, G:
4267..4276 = 4275.24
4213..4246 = 4224.35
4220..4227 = 4224.35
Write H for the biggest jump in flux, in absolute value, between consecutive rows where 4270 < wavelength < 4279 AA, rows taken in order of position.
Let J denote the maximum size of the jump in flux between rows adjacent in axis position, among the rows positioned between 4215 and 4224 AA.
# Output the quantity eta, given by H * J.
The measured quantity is 0.15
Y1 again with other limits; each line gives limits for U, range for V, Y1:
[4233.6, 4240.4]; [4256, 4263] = 8.68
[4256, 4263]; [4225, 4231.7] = 9.73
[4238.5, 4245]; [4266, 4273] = 8.80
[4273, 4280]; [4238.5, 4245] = 9.25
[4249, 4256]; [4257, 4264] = 8.85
